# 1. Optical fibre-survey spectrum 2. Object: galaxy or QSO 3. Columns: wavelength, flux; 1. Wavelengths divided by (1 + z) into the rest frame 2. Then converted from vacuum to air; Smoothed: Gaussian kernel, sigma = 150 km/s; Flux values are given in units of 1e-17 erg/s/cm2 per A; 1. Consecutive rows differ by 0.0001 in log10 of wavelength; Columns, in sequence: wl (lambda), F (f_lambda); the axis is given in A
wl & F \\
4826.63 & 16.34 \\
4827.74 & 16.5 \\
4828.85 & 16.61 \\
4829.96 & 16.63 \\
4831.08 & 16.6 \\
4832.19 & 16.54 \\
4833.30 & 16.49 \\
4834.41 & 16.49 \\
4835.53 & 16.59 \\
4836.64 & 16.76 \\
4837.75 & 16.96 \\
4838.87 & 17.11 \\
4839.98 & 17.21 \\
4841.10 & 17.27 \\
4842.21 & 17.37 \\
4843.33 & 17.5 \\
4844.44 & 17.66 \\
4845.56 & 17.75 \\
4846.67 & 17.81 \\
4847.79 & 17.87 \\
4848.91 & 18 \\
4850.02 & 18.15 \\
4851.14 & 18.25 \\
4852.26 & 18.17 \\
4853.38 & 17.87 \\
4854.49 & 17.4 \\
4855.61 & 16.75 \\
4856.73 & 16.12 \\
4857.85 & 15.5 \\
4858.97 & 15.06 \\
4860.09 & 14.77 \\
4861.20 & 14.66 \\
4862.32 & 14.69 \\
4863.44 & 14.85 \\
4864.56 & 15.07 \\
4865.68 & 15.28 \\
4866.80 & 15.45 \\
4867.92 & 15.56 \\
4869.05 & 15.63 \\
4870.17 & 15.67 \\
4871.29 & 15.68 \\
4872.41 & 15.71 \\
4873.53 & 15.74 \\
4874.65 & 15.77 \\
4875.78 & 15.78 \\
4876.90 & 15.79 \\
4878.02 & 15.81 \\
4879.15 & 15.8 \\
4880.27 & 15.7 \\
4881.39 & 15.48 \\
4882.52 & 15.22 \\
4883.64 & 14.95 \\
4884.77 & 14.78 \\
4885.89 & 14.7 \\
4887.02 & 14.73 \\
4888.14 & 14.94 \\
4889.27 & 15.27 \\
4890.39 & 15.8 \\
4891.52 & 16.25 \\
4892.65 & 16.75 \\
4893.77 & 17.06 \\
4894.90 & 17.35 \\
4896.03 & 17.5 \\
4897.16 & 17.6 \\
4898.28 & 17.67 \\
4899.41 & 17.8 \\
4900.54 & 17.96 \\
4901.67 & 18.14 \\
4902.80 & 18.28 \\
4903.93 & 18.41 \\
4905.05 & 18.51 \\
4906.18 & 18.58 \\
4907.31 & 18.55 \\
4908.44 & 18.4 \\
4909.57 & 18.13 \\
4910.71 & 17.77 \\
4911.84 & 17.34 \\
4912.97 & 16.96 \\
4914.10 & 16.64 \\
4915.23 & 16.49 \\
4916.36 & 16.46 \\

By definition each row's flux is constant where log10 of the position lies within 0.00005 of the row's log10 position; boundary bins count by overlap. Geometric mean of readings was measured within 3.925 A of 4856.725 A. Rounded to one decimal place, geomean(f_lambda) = 16.2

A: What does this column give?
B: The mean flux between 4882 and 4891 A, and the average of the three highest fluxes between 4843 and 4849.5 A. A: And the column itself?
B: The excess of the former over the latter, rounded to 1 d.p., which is -2.8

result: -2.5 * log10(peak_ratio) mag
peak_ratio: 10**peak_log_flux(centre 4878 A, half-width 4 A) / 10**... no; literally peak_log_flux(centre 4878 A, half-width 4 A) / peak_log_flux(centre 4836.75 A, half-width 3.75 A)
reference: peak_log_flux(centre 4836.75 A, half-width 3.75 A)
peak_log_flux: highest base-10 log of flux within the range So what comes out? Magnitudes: 0.03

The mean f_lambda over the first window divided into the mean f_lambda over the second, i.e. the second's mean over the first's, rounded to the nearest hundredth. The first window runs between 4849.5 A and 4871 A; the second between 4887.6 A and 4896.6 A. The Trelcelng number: 1.02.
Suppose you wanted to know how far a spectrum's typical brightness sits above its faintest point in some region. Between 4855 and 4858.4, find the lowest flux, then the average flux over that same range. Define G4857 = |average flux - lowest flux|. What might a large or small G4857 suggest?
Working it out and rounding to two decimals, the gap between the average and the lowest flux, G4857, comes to 0.62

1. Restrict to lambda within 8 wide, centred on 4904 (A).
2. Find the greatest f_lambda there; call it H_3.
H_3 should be 18.58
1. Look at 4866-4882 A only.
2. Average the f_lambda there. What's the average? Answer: 15.7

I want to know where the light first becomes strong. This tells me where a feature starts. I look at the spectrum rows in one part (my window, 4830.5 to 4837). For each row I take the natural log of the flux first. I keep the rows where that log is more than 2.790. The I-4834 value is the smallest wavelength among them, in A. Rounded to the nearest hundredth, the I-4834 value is 4831.08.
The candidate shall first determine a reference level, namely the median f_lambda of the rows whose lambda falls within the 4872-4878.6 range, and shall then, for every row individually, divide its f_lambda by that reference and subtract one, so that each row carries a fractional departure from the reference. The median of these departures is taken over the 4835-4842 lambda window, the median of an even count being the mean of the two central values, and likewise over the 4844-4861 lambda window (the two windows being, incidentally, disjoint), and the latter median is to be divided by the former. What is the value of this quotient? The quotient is 1.6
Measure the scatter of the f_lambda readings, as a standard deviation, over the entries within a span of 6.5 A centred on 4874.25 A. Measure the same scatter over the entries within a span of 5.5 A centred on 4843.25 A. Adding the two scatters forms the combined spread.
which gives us 0.2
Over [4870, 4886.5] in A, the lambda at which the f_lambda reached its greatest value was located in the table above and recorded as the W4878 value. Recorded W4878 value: 4878.02 A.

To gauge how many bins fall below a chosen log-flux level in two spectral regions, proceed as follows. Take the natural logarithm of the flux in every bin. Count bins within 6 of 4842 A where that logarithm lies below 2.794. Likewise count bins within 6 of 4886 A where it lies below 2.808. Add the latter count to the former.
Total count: 11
